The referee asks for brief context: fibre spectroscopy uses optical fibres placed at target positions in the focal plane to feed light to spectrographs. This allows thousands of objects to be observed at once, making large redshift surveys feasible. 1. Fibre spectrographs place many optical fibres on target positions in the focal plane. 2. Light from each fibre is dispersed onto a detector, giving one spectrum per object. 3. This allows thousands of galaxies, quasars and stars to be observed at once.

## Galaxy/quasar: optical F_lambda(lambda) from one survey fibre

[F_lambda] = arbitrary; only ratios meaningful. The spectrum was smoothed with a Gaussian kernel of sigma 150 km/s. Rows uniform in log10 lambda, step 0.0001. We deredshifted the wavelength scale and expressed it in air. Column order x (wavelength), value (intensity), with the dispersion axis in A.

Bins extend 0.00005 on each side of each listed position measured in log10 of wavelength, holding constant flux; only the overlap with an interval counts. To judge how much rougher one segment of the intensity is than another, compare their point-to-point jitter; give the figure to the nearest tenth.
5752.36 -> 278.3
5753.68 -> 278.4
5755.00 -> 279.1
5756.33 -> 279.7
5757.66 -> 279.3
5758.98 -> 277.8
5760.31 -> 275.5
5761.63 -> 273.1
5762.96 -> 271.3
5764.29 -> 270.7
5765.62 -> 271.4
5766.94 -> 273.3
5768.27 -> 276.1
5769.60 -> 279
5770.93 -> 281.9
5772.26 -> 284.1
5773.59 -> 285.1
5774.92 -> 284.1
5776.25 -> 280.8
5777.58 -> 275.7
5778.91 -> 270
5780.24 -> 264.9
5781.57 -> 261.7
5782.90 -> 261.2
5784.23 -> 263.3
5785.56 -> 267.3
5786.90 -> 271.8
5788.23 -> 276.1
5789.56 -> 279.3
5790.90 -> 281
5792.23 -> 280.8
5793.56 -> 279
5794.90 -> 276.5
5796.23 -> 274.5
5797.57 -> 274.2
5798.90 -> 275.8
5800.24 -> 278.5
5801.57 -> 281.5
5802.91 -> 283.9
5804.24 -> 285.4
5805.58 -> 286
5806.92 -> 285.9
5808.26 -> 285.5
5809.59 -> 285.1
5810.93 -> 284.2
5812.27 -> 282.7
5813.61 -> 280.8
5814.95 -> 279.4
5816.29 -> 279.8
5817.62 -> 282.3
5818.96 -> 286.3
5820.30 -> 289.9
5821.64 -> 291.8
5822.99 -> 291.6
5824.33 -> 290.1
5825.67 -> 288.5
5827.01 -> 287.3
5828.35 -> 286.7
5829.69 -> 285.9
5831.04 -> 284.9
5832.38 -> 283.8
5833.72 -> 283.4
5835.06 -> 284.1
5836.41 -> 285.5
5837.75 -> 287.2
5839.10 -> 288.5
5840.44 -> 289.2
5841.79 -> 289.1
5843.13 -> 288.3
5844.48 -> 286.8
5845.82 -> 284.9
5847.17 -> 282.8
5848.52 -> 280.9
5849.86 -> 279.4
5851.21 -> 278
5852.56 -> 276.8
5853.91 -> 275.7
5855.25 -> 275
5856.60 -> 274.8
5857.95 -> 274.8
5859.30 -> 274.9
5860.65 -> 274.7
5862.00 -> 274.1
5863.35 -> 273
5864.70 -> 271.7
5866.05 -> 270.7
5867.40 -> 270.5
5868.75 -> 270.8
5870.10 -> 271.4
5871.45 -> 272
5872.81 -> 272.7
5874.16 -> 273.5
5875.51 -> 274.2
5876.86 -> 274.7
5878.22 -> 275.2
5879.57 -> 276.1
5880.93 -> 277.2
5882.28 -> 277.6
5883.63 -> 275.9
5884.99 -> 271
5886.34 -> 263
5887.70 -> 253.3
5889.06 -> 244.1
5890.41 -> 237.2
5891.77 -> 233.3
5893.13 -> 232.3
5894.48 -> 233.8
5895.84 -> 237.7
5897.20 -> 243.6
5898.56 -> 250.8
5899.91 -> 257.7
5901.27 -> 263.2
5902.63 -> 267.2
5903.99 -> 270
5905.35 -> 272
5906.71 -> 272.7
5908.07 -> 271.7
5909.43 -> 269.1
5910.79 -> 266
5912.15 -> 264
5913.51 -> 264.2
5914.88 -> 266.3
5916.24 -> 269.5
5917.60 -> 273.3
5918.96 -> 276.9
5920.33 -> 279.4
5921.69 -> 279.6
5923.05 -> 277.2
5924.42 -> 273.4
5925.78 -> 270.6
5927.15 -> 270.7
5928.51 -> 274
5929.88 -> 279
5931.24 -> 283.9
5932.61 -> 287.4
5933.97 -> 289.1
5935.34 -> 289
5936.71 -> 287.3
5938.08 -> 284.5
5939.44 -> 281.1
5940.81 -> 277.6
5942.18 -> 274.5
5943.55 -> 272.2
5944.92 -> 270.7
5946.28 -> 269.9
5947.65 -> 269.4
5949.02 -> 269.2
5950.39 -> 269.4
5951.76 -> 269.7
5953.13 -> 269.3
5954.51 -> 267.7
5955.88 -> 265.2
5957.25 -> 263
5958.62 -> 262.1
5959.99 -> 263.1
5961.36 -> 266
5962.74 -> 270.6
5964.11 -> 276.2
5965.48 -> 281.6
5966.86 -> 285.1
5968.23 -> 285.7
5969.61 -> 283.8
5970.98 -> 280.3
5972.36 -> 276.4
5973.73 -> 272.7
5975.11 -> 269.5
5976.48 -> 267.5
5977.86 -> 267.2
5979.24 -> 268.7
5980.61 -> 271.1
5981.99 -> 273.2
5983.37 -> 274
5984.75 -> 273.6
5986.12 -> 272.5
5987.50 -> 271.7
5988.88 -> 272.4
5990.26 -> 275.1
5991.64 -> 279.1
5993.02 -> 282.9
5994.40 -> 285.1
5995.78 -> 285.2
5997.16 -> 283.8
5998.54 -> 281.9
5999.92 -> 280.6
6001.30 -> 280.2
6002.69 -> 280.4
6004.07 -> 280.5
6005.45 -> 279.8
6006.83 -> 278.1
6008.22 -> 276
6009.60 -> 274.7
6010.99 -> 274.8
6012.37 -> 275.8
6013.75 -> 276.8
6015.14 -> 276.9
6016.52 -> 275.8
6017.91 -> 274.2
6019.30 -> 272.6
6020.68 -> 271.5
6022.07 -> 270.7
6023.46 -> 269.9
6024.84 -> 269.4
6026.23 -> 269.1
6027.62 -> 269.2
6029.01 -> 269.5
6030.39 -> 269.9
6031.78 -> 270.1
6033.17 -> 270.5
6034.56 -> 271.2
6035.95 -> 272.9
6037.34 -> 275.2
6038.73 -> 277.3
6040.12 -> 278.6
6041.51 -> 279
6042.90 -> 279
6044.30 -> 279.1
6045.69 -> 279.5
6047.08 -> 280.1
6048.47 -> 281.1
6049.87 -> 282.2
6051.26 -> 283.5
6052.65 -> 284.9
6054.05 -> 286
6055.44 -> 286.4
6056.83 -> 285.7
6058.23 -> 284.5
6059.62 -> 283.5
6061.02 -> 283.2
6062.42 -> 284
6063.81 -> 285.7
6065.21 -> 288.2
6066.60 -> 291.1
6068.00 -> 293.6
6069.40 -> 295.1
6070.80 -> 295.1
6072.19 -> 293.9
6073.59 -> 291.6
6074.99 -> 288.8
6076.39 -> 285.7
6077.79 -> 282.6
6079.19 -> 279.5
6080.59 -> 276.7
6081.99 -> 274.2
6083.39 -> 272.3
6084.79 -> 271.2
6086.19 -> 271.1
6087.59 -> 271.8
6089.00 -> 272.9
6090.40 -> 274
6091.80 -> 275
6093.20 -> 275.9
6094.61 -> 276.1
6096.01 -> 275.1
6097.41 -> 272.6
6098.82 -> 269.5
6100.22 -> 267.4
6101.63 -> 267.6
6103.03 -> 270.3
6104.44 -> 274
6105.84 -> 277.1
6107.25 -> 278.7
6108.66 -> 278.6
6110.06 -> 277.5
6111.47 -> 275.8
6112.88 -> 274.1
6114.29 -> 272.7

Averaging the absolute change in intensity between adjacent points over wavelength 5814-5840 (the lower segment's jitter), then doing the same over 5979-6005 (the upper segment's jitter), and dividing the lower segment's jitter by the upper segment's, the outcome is 1.0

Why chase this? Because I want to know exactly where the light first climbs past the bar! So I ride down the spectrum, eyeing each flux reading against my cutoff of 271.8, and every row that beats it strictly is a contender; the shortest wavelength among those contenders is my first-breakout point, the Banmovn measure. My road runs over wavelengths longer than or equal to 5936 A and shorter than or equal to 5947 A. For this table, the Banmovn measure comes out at 5936.71 A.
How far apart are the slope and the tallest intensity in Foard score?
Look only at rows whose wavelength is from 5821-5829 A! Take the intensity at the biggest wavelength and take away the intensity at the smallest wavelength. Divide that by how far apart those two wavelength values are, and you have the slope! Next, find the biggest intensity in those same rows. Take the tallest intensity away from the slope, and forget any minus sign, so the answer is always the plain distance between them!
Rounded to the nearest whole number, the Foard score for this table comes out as 293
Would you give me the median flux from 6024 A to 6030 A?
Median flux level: 269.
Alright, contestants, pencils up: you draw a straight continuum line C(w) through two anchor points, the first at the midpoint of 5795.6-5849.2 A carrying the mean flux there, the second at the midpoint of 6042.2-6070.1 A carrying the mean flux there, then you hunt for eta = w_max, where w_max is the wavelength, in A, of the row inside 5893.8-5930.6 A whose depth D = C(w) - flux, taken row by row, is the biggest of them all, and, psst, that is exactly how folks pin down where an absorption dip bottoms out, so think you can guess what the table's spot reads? 5894.48 A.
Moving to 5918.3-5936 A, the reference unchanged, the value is 5925.78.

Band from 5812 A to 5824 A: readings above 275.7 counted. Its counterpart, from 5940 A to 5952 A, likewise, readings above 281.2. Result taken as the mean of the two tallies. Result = 4.5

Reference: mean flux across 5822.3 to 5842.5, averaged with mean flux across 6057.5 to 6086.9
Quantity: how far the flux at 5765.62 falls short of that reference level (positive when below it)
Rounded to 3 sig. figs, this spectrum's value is 14.3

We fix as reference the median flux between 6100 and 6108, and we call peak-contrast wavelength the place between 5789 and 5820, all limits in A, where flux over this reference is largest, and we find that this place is 5818.96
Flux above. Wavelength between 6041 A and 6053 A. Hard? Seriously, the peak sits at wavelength 6052.65 A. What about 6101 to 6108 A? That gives 6107.25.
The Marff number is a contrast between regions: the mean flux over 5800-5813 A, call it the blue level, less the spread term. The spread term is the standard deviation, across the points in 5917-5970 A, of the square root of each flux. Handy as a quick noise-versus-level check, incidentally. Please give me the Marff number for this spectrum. 284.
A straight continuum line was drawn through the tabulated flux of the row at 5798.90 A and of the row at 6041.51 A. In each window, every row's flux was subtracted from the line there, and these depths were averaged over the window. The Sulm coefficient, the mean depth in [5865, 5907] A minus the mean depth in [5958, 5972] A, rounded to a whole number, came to 12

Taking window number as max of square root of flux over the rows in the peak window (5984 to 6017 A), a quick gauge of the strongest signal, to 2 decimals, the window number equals 16.89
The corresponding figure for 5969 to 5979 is 16.85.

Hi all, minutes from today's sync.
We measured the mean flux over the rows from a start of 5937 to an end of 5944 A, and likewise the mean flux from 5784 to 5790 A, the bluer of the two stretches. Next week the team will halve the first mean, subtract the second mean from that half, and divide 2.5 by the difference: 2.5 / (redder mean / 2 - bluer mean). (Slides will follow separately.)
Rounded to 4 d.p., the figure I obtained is -0.0189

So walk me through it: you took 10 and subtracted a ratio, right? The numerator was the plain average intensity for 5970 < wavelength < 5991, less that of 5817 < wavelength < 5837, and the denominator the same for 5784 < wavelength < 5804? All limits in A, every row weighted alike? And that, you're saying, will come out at 10.1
